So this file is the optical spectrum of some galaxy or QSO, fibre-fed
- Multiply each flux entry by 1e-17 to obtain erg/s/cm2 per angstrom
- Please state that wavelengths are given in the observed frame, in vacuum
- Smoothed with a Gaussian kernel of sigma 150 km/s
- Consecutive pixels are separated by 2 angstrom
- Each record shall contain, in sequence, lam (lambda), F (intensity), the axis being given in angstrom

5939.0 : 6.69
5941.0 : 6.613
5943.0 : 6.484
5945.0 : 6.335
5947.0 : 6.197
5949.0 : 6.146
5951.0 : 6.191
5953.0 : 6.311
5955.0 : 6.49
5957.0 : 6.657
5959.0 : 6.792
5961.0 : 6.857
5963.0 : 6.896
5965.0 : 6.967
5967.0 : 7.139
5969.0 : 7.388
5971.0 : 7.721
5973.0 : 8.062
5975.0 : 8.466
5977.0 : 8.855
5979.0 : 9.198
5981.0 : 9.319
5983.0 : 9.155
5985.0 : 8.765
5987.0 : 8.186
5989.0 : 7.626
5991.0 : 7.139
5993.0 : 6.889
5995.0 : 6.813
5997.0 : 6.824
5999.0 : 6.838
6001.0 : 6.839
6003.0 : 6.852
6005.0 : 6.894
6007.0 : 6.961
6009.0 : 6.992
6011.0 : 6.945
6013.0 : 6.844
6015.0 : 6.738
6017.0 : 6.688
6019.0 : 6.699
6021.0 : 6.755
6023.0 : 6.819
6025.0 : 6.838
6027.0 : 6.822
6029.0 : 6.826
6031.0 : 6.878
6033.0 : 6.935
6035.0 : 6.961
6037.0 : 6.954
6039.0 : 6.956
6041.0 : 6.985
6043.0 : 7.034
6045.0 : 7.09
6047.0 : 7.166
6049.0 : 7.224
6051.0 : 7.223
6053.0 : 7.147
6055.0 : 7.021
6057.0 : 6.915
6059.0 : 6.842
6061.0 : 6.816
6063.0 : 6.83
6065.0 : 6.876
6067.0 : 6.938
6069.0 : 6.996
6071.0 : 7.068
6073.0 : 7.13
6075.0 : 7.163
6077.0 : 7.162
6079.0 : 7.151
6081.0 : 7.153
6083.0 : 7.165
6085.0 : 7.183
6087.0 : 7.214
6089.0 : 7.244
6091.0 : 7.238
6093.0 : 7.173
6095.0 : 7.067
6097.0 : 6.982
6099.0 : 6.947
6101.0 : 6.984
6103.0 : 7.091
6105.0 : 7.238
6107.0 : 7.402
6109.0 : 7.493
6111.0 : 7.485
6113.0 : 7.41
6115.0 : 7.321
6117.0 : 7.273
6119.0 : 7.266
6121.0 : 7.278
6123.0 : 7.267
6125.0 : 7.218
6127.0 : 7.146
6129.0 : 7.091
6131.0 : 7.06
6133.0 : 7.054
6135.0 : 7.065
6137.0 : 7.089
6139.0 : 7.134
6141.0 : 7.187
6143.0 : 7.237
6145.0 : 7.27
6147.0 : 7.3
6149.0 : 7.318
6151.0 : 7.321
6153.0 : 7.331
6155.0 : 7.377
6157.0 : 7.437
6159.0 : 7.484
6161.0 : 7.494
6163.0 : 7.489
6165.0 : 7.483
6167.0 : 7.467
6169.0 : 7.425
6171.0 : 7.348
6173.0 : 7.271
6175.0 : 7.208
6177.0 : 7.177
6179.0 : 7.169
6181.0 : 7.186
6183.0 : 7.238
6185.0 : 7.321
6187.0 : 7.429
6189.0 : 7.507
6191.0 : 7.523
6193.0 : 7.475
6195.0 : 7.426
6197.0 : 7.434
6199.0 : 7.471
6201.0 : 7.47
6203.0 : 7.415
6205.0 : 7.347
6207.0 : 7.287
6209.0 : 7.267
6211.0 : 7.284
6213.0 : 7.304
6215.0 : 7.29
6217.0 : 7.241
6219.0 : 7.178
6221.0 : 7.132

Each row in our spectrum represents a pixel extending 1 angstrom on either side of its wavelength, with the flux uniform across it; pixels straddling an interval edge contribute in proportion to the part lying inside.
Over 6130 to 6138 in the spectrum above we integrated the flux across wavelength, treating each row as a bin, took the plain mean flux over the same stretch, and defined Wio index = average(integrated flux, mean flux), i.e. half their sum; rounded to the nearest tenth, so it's 31.8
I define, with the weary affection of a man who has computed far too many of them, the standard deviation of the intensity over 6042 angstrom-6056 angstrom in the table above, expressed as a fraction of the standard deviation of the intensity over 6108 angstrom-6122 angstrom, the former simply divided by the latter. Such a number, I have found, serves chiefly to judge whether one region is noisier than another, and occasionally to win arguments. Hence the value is 0.83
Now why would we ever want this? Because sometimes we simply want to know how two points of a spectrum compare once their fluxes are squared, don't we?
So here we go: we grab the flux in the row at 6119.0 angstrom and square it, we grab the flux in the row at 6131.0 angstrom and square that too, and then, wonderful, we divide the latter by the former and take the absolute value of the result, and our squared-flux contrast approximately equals 0.94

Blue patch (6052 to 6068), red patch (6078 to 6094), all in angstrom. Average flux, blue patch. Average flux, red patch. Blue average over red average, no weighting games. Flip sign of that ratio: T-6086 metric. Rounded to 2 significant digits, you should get -0.96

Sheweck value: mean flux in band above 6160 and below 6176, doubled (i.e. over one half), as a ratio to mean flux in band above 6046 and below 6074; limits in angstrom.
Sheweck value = 2.11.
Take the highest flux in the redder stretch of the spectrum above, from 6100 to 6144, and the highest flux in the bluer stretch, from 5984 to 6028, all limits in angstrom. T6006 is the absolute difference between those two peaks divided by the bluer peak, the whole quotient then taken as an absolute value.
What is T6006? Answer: 0.15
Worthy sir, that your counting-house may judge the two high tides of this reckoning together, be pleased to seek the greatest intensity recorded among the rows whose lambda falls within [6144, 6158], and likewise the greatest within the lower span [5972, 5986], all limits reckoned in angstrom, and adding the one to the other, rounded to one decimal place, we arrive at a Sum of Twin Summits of 16.8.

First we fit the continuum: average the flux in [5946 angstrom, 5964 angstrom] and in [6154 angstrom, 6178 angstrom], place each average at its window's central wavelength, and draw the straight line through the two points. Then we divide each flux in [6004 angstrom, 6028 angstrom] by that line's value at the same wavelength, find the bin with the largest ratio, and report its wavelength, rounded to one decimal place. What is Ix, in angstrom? 6009.0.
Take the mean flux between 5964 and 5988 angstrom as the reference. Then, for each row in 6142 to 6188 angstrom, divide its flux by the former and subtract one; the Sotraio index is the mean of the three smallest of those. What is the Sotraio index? -0.132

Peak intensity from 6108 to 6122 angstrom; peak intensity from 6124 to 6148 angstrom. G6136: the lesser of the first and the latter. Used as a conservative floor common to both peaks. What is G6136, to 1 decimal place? 7.3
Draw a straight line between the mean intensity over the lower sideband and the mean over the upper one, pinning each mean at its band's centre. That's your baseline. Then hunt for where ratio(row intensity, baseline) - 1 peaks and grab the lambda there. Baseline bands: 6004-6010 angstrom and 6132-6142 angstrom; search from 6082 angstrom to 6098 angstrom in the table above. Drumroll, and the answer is 6089.0 angstrom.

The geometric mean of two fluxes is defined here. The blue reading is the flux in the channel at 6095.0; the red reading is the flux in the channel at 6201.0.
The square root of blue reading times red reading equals 7.3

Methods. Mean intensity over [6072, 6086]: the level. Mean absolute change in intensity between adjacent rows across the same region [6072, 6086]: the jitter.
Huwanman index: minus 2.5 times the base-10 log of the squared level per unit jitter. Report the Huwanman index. -9.0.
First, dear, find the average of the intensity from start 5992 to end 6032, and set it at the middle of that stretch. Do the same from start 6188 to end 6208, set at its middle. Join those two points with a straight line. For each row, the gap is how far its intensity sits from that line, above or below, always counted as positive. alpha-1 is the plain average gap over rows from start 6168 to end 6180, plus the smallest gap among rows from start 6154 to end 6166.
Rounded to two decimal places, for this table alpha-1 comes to 0.20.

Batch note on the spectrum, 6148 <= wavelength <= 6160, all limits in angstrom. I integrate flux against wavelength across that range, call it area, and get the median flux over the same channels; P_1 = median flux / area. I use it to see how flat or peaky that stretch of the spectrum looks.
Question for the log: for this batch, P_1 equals 0.0831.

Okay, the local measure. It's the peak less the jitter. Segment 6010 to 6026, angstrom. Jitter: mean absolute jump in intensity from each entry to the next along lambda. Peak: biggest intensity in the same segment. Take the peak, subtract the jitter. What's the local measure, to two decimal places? 6.89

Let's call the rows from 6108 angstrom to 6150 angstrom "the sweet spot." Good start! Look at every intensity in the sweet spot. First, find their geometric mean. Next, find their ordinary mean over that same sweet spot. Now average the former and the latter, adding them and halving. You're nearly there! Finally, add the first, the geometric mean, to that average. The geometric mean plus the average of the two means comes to 14.5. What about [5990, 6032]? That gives 13.7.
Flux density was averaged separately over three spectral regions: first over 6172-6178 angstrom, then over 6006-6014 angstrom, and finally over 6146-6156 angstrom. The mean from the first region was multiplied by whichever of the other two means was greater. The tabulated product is 52.9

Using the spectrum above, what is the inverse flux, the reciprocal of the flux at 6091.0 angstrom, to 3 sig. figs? 0.138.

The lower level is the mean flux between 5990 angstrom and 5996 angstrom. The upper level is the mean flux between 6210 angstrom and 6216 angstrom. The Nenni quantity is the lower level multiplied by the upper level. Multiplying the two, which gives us 51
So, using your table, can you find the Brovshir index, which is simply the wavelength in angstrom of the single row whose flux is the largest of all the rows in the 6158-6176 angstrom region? 6161.0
